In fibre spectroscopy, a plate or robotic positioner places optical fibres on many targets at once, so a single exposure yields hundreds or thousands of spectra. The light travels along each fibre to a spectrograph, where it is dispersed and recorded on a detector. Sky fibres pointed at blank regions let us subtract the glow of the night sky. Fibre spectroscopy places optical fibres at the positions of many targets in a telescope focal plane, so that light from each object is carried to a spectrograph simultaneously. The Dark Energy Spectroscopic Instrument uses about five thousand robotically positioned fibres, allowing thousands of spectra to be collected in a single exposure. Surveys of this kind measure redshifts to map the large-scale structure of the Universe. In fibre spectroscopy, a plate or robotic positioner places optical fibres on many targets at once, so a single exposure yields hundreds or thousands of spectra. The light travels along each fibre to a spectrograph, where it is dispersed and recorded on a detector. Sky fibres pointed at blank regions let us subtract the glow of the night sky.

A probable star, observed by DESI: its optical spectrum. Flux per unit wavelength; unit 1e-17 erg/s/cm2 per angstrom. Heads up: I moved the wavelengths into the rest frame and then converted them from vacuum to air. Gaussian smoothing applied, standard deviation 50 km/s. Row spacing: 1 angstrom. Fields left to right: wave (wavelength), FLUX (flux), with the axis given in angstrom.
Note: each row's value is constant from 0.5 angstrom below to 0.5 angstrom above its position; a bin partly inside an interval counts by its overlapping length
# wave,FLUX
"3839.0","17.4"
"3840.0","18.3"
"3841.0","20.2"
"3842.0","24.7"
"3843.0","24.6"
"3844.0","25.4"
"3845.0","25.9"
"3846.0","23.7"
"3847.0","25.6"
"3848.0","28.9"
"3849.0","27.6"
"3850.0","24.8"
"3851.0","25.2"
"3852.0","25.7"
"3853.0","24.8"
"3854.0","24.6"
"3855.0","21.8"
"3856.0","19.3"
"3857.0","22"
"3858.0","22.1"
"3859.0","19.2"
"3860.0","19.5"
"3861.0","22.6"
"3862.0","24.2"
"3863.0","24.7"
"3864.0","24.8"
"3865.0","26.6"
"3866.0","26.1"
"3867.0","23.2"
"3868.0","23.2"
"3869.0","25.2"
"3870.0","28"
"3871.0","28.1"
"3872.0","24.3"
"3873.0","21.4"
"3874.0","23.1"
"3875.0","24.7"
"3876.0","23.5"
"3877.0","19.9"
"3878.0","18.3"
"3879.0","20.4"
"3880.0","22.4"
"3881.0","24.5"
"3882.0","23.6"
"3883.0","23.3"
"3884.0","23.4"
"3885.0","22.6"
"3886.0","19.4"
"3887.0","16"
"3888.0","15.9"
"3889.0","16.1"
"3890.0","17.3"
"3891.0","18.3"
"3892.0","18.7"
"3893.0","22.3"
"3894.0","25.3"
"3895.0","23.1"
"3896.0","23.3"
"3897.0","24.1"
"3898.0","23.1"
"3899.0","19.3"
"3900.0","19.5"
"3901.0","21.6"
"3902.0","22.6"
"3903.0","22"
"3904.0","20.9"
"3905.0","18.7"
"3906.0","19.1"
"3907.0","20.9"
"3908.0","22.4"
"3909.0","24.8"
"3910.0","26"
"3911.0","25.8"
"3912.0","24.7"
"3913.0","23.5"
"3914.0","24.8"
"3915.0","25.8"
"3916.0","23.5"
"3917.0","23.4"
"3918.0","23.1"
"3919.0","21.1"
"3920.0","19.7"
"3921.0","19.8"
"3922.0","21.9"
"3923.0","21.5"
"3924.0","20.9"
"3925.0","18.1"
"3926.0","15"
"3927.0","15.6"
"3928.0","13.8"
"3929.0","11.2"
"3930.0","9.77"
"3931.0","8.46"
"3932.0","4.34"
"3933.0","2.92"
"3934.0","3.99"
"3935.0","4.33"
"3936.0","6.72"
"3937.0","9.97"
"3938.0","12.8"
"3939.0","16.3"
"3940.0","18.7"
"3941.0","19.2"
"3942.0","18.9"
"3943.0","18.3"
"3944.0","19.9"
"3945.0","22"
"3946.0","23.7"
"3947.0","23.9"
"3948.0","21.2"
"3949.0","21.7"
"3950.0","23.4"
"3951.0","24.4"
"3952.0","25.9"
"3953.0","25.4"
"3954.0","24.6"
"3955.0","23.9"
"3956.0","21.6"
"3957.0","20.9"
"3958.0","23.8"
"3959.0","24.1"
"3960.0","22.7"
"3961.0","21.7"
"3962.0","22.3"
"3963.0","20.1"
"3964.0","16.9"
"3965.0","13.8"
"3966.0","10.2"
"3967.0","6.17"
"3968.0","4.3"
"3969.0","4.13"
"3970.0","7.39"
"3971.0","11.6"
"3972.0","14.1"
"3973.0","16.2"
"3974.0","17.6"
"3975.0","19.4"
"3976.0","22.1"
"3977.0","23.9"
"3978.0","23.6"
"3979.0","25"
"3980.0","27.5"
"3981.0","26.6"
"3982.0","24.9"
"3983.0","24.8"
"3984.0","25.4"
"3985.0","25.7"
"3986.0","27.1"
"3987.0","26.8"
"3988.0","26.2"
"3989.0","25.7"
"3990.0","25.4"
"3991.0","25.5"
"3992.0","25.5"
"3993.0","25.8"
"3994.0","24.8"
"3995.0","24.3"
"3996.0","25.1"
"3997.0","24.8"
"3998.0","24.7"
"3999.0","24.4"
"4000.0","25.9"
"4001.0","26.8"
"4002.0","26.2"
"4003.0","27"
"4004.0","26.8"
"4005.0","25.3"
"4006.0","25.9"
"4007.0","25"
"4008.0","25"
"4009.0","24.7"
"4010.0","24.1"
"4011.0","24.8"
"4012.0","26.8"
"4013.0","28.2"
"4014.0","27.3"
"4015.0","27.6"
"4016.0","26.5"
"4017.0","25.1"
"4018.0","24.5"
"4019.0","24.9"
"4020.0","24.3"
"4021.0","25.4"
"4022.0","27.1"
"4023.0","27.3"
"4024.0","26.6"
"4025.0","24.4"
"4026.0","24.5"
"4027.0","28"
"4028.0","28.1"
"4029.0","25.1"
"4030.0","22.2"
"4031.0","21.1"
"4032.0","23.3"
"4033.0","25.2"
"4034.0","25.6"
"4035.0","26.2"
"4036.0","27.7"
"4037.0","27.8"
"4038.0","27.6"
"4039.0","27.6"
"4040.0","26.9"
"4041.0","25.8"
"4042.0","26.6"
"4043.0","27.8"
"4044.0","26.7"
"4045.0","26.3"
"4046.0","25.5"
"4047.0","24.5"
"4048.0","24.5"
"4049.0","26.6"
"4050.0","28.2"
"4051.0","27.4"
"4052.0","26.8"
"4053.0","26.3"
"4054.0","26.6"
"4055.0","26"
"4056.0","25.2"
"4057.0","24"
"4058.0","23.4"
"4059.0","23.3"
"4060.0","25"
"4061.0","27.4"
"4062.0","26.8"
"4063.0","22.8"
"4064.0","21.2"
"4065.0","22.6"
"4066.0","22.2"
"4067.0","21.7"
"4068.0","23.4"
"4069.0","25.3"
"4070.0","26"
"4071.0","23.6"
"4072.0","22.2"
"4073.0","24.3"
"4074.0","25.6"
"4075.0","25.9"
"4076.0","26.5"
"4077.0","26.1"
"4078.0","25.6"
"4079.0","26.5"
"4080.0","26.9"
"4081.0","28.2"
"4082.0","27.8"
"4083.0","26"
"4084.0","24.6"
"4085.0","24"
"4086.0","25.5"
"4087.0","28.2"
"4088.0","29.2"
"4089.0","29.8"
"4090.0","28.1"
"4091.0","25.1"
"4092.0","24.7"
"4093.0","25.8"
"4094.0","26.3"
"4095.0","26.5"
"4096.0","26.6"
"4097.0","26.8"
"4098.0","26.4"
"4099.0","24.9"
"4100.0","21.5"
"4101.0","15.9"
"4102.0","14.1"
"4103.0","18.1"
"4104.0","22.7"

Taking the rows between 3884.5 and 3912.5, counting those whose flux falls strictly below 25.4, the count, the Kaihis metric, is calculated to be 26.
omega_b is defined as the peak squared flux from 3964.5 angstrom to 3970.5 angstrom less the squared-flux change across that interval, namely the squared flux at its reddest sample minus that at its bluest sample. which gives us 326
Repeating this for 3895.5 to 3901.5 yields 657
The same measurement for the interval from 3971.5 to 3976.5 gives 199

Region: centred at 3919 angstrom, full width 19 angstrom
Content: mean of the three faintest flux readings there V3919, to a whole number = 15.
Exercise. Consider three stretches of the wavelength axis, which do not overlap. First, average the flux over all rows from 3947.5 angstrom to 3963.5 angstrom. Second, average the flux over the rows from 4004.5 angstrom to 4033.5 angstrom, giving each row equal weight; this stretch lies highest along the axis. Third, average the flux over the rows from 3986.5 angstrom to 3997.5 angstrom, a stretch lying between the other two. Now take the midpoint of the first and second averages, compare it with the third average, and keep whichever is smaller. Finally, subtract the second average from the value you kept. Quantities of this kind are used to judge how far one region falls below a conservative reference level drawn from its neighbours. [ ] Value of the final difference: -1.2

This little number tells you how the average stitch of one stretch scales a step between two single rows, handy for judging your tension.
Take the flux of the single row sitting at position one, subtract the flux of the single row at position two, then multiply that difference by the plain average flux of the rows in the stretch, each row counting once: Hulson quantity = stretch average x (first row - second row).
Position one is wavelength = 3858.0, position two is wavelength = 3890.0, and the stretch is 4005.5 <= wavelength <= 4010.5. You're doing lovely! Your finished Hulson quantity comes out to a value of 120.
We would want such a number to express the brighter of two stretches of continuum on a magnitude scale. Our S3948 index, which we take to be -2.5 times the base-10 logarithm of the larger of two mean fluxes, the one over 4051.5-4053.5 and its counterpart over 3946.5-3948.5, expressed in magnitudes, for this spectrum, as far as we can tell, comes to -3.56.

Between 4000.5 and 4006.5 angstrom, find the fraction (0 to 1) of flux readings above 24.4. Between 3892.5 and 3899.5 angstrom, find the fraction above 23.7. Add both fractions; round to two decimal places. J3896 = 1.29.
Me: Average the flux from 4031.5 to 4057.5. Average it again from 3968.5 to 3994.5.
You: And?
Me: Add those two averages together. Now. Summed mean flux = 48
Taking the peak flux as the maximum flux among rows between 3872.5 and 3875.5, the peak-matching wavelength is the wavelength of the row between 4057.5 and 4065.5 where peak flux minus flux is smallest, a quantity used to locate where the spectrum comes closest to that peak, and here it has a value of 4061.0 angstrom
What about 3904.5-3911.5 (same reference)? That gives 3910.0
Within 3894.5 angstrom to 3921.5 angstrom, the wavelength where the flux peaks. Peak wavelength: 3910.0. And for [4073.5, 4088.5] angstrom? 4088.0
